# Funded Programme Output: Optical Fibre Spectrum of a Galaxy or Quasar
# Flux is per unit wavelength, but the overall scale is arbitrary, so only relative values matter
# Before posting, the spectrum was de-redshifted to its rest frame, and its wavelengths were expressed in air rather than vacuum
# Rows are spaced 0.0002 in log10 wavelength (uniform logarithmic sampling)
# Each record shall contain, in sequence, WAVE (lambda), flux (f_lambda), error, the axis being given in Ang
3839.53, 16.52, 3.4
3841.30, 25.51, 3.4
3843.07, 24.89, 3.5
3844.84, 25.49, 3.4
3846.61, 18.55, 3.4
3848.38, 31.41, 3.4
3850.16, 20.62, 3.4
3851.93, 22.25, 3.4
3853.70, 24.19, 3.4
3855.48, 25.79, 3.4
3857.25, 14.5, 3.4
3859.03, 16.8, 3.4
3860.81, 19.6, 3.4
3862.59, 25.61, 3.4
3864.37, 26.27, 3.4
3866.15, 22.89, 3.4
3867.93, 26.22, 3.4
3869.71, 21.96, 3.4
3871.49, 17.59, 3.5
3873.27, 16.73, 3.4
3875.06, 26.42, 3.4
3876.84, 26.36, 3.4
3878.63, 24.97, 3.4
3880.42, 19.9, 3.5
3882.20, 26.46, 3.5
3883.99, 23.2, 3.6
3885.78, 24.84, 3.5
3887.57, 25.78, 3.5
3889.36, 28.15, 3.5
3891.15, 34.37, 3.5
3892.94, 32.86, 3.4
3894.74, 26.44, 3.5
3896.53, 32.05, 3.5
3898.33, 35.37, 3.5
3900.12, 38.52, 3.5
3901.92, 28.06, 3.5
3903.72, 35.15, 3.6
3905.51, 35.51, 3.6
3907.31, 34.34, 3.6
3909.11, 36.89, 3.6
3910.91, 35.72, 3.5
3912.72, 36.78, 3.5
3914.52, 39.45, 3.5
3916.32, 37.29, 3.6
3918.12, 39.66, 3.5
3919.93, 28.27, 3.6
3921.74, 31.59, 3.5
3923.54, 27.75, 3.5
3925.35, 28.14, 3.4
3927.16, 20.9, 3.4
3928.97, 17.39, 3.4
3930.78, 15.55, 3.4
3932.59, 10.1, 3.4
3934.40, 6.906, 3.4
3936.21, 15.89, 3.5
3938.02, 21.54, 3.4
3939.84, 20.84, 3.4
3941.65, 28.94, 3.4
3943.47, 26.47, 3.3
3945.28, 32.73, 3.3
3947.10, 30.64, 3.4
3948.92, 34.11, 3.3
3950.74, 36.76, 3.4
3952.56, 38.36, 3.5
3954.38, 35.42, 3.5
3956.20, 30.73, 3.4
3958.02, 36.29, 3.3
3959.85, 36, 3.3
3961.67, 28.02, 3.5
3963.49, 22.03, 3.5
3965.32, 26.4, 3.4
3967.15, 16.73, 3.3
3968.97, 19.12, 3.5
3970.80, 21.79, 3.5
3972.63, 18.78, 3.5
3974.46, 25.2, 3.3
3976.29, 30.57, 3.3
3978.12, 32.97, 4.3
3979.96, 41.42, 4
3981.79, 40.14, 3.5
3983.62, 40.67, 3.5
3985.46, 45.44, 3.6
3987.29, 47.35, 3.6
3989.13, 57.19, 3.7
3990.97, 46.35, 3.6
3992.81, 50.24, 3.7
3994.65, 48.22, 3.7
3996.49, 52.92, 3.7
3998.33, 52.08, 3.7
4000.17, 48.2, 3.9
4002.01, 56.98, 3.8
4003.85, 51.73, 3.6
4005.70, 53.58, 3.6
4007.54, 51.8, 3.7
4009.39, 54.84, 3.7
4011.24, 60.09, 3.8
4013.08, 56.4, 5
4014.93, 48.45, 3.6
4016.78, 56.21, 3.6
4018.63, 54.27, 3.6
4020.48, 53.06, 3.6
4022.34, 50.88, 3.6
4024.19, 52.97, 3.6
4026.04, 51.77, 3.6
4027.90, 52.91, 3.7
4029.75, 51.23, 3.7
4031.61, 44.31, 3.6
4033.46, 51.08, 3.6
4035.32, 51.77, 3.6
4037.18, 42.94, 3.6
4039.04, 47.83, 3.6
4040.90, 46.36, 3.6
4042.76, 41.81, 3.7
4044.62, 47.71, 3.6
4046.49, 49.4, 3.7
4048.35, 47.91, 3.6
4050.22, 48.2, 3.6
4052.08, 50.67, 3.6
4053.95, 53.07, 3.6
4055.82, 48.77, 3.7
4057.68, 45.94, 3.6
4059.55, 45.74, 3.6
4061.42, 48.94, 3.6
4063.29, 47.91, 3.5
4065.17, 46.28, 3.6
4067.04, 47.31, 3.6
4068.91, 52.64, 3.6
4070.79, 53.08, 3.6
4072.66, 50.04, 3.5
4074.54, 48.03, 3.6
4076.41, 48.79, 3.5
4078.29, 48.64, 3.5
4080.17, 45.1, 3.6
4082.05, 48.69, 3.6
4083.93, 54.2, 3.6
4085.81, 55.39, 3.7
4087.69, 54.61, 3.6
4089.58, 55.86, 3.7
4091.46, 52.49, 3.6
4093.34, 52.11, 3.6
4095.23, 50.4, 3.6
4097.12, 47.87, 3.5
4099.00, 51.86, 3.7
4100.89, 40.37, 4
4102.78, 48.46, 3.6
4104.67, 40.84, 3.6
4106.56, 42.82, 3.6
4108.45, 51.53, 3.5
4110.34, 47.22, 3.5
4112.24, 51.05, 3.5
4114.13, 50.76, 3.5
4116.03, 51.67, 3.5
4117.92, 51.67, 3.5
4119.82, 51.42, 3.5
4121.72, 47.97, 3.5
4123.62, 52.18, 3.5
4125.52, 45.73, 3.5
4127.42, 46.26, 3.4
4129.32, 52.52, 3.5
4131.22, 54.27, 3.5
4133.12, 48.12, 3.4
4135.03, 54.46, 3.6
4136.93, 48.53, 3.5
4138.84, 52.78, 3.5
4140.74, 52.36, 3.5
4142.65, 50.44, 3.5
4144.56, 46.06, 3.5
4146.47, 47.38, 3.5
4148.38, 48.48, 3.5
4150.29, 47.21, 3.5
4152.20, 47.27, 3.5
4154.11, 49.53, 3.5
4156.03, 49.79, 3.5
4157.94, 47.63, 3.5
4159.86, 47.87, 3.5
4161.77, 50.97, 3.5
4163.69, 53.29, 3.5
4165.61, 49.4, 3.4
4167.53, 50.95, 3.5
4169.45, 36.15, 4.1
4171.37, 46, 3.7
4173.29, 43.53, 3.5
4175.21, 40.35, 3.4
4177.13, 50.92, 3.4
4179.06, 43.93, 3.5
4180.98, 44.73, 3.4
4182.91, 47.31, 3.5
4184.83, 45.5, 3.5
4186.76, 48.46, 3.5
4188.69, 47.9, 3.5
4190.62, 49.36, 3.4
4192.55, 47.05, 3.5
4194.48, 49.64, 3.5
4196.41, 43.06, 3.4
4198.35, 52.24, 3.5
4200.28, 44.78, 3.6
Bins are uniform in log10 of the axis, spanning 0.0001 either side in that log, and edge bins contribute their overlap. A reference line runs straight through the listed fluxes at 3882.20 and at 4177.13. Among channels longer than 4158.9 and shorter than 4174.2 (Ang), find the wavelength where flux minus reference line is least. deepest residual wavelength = 4169.45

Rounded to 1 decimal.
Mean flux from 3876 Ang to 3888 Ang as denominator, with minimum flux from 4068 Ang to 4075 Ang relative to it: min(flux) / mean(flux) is 2.0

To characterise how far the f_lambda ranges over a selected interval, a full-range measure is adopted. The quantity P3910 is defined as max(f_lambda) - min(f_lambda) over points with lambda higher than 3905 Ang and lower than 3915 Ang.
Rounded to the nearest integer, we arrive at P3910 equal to 5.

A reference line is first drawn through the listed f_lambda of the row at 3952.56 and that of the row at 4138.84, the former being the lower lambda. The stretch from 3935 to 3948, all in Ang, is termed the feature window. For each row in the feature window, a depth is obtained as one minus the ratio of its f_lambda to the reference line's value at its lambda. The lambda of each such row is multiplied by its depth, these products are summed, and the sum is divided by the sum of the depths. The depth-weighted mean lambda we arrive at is 3940.2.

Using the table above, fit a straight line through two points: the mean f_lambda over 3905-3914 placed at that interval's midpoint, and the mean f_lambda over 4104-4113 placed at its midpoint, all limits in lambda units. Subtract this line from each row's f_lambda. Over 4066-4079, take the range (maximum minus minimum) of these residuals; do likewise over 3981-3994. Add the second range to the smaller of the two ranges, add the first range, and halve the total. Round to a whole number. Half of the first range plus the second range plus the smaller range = 14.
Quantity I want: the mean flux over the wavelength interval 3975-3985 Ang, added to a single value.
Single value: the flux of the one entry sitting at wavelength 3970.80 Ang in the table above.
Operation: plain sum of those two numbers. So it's 59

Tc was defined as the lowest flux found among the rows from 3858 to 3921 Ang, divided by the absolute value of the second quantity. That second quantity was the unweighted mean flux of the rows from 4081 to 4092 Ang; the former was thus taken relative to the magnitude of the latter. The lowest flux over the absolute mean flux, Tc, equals 0.31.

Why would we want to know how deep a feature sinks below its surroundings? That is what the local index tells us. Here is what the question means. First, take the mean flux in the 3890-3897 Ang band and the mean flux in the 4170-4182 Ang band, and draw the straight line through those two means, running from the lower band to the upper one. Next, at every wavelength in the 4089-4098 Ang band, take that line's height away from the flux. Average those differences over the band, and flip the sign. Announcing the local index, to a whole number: -11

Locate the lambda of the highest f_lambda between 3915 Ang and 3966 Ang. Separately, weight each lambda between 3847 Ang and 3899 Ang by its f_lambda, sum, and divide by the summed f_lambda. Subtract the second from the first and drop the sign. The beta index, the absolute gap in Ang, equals 43.2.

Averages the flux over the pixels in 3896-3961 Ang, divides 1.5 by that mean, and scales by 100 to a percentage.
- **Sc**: 5.0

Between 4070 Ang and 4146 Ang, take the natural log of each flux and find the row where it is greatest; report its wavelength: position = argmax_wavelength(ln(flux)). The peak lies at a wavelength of 4089.58 Ang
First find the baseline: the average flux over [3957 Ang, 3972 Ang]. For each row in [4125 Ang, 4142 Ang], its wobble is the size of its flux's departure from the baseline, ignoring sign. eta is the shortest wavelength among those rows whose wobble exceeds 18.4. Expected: 4125.52 Ang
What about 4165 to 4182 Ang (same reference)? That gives 4165.61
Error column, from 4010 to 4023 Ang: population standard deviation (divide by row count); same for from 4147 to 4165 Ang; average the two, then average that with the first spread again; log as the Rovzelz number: 0.36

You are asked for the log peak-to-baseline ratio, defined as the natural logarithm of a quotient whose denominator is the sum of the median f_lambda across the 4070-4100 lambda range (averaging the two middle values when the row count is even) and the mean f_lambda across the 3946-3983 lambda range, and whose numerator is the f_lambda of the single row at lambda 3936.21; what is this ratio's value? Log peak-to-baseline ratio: -1.63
